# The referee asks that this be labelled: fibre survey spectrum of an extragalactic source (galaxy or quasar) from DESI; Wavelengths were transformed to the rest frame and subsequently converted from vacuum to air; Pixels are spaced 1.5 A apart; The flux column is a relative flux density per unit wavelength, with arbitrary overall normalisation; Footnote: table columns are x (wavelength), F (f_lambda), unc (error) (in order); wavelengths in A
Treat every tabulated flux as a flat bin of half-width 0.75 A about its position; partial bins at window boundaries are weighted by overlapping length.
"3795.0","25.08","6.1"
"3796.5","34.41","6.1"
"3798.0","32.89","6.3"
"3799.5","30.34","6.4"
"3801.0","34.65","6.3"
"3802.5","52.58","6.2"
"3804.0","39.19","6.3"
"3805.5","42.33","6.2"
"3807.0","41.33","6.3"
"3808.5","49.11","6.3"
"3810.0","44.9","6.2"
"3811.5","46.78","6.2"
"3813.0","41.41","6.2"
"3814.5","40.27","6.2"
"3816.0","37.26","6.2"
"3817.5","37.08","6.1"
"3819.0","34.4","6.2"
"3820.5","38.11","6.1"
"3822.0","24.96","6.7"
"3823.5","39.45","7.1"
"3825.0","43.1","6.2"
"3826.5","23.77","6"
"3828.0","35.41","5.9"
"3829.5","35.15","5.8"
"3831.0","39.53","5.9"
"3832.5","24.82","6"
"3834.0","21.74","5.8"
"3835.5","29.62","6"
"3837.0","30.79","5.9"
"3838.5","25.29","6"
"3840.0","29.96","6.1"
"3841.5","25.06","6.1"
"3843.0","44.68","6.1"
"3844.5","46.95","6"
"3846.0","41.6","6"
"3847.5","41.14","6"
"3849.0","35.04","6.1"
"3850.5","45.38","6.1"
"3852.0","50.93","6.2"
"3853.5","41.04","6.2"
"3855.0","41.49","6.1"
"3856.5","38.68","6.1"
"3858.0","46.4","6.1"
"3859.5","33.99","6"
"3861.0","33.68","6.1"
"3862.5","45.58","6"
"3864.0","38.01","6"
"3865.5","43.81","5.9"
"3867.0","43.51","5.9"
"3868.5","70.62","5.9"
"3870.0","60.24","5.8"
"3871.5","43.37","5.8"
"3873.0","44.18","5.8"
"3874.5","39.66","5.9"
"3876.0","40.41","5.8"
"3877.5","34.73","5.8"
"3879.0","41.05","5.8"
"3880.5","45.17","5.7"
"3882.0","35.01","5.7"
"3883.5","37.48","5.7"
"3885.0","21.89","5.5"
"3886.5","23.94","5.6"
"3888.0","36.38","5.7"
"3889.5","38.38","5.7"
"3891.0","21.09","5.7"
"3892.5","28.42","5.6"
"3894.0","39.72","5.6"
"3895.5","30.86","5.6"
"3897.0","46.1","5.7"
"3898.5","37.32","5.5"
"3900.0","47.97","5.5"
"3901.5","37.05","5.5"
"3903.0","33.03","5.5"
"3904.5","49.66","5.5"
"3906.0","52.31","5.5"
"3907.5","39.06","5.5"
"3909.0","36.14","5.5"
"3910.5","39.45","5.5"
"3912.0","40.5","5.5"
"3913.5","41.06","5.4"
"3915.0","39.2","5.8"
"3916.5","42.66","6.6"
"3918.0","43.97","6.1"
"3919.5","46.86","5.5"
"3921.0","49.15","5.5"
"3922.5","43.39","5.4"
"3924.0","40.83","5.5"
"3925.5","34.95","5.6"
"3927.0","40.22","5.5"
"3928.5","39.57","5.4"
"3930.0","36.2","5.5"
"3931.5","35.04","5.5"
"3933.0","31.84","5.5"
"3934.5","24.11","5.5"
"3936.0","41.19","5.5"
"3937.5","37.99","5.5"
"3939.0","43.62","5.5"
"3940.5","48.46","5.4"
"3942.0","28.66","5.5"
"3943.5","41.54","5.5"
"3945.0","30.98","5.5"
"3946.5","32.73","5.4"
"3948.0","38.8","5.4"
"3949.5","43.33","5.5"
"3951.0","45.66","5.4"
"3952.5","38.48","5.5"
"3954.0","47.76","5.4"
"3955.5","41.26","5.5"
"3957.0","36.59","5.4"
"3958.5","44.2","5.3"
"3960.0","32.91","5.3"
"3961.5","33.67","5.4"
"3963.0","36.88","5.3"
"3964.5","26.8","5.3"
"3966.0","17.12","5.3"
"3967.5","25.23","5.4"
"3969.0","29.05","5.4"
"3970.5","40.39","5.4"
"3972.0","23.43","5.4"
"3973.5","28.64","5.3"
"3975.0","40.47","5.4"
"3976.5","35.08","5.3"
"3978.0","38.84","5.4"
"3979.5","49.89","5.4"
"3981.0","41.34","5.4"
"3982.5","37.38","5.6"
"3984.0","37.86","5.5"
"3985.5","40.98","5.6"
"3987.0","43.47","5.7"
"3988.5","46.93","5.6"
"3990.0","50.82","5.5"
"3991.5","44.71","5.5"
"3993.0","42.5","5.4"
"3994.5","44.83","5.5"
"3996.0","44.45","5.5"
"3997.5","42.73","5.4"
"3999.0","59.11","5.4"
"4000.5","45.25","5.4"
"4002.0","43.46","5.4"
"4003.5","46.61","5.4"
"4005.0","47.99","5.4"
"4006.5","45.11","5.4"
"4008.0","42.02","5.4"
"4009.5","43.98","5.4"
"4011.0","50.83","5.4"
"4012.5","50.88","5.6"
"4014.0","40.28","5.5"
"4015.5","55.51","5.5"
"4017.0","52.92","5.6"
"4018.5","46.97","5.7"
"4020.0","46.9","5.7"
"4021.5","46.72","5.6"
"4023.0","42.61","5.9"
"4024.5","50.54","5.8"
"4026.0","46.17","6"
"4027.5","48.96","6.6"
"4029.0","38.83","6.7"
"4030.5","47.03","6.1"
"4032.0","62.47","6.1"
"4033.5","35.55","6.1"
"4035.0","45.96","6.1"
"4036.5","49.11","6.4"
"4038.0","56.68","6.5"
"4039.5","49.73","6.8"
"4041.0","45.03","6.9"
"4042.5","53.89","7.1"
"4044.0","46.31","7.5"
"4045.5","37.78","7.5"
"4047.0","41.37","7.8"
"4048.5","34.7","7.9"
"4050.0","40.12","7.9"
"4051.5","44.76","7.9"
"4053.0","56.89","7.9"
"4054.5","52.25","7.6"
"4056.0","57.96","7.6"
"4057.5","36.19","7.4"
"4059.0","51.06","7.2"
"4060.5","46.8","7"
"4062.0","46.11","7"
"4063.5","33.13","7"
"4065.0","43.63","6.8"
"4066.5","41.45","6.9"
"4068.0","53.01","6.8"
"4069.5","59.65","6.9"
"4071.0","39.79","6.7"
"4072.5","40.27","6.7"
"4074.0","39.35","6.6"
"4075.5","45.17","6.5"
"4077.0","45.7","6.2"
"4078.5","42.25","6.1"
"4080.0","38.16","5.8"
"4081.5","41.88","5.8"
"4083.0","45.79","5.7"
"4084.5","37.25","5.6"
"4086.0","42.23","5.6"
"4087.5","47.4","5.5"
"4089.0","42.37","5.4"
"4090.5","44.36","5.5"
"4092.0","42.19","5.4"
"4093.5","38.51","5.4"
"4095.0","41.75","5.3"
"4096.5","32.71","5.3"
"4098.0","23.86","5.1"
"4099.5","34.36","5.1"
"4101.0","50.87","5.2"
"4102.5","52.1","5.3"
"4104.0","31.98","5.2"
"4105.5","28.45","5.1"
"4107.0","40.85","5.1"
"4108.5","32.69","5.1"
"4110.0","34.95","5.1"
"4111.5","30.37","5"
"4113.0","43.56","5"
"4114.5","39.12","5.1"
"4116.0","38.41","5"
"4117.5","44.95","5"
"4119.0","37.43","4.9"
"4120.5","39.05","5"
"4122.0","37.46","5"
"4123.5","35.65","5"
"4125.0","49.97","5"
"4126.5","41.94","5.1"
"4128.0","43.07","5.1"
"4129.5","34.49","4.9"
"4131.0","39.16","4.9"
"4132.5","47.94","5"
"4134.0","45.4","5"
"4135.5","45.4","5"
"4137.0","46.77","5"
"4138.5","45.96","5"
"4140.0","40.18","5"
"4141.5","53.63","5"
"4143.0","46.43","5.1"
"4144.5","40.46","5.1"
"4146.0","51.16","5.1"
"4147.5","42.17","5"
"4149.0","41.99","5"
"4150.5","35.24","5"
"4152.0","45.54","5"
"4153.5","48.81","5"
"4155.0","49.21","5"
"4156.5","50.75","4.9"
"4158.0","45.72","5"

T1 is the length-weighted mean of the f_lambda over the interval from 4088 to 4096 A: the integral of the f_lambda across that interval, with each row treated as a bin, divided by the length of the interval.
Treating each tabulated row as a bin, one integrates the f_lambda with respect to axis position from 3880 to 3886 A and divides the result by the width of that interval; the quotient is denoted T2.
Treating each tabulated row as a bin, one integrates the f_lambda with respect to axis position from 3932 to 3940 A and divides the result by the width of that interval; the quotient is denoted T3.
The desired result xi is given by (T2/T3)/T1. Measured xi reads 0.0226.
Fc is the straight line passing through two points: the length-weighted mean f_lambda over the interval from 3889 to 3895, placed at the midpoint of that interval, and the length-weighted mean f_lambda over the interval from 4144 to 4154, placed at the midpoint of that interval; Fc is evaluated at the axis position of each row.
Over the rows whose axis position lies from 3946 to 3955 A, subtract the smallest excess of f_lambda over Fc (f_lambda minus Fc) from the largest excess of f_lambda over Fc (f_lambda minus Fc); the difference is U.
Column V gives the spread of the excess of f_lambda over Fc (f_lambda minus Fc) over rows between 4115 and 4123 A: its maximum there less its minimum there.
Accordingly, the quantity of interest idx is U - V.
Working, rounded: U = 15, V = 8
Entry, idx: 7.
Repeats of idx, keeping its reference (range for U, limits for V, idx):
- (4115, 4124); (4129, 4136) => -4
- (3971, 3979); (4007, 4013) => 8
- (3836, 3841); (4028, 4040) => -21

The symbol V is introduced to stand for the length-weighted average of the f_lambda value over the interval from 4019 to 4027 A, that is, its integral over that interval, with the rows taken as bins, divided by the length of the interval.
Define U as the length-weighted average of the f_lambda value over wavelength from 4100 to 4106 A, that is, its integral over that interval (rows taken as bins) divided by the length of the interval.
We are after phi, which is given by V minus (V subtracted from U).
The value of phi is 52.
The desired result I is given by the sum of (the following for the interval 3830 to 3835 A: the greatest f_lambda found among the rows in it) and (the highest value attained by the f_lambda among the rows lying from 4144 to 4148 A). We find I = 90.7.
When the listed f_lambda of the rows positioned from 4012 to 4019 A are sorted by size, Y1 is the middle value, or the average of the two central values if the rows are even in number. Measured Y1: 51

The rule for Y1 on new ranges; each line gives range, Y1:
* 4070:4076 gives 40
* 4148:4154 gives 44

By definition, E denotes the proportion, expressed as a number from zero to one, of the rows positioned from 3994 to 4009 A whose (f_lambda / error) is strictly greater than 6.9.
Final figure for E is 1.0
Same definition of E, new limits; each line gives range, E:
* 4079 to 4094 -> 0.8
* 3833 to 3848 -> 0.3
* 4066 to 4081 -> 0.5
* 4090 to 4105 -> 0.6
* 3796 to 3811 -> 0.3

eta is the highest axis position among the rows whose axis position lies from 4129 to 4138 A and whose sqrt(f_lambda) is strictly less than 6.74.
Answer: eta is 4135.5 A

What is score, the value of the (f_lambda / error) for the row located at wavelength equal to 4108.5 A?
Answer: 6.4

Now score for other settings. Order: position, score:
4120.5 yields 7.8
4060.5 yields 6.7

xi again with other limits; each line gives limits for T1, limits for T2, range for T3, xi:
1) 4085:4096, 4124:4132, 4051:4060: 0.0197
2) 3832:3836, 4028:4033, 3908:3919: 0.0478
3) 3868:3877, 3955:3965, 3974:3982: 0.0183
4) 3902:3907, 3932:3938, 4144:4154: 0.0174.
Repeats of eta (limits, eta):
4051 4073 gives 4072.5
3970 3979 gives 3978.0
